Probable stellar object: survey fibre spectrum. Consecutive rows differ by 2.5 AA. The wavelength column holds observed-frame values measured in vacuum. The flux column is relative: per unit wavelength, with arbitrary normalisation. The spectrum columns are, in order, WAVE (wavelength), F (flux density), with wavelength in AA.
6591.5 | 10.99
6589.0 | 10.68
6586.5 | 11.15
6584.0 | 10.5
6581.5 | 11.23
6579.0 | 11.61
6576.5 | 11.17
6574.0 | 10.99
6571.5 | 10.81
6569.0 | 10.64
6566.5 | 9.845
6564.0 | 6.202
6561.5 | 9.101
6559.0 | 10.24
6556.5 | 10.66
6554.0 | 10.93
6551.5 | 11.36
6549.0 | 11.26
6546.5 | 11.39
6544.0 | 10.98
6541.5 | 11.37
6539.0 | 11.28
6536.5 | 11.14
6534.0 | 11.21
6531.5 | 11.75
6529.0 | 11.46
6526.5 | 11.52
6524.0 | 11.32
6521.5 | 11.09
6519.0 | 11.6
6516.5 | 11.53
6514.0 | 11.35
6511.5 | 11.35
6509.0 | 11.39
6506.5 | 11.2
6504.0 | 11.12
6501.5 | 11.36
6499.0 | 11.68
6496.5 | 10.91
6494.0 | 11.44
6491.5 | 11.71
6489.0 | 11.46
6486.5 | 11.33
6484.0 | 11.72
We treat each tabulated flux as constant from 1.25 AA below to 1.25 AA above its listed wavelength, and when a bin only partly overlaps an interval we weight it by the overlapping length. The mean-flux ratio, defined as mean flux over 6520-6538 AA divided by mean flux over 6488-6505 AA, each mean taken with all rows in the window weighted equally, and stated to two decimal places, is 1.00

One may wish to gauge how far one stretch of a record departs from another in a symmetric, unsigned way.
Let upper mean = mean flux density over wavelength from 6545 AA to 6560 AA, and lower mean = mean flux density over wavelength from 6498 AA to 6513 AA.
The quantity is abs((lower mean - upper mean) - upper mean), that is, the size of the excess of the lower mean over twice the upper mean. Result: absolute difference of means 10.6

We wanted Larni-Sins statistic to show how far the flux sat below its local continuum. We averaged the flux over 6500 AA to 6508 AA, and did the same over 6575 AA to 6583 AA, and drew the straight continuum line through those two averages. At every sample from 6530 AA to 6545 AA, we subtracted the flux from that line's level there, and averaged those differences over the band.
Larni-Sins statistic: 0.0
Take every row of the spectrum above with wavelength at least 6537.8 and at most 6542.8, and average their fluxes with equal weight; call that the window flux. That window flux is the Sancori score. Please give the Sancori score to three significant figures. 11.3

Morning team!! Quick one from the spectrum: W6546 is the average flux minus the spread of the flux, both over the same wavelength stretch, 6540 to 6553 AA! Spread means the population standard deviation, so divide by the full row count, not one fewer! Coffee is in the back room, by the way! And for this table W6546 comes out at 11.1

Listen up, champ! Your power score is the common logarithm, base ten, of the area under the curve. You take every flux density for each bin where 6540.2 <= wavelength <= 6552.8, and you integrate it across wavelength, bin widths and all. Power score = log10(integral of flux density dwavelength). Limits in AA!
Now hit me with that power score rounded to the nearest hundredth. 2.15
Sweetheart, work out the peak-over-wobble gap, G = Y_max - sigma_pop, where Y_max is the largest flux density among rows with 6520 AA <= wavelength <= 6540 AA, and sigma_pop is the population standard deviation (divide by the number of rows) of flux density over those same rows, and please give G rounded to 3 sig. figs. 11.5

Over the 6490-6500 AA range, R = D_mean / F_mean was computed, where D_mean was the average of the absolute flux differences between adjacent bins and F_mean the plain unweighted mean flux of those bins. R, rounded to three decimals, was 0.046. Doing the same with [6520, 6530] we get 0.014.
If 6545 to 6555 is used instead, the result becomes 0.020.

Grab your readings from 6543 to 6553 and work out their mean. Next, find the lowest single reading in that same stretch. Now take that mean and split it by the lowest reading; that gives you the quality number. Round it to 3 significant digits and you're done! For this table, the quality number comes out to 1.02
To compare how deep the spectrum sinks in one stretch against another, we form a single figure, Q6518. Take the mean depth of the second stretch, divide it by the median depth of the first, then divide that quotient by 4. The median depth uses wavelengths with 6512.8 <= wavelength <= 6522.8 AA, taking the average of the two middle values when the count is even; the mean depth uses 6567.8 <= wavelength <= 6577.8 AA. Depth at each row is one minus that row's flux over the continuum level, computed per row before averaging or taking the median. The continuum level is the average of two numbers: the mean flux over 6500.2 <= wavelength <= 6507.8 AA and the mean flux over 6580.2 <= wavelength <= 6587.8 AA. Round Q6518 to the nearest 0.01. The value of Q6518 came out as -0.14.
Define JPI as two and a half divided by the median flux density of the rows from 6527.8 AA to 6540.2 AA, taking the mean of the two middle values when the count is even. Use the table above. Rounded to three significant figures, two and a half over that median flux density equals 0.222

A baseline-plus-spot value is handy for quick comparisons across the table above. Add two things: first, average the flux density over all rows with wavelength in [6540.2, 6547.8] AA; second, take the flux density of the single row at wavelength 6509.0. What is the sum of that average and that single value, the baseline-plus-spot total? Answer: 22.6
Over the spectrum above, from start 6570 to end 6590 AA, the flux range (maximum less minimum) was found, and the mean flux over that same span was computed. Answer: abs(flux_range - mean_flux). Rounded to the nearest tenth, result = 9.9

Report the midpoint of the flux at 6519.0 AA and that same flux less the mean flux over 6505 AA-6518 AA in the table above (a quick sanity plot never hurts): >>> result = 5.92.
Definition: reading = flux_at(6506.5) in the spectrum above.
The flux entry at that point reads 11.2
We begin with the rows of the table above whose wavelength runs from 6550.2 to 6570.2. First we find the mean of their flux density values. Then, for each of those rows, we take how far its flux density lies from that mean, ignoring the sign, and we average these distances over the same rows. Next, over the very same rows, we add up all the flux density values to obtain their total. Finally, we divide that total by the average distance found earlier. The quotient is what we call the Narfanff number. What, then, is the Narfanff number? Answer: 71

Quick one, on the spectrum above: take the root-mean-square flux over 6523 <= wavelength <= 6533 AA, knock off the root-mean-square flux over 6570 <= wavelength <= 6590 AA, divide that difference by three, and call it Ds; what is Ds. 0.16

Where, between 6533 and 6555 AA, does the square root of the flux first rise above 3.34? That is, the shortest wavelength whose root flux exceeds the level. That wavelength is 6534.0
